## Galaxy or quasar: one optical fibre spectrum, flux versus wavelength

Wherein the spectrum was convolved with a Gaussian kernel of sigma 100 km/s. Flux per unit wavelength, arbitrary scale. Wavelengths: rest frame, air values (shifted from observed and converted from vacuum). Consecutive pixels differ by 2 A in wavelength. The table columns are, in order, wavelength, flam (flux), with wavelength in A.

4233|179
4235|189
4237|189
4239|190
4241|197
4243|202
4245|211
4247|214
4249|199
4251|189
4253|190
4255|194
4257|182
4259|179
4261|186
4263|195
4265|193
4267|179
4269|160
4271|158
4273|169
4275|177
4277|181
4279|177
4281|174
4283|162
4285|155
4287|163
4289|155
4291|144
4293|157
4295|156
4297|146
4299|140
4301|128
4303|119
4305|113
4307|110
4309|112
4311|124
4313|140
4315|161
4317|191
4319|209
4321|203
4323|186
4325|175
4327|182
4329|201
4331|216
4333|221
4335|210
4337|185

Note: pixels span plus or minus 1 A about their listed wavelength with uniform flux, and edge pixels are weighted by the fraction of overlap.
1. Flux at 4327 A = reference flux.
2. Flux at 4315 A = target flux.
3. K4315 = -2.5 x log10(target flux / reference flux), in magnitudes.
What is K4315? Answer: 0.1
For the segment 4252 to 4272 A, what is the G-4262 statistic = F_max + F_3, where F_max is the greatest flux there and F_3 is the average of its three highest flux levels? 389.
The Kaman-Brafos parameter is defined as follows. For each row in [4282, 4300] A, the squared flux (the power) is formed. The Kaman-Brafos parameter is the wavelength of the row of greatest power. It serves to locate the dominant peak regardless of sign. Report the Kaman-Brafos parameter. 4287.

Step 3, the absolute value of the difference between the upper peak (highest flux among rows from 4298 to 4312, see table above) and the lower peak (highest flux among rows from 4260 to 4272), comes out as 55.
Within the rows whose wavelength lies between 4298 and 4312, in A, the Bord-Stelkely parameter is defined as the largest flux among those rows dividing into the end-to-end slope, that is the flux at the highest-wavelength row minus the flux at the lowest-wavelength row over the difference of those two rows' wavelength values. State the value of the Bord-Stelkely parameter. -0.010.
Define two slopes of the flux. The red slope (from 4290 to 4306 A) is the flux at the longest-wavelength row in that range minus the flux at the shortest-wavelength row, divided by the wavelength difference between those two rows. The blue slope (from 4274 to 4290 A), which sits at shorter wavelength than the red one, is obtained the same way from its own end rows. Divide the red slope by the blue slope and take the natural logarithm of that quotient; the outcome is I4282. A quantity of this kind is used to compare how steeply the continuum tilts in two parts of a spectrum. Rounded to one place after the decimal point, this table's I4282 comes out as 0.3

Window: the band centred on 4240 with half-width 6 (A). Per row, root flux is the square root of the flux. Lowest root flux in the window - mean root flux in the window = -0.26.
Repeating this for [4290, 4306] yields -1.09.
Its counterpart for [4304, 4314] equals -0.45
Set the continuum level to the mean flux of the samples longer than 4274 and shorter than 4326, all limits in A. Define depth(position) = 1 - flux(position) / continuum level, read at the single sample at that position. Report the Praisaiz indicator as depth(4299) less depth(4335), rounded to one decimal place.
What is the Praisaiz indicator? 0.4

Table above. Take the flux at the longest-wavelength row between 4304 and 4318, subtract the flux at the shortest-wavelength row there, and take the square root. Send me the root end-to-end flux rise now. 8.8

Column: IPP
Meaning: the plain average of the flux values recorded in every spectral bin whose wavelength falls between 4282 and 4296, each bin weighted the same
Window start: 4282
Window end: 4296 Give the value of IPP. 156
